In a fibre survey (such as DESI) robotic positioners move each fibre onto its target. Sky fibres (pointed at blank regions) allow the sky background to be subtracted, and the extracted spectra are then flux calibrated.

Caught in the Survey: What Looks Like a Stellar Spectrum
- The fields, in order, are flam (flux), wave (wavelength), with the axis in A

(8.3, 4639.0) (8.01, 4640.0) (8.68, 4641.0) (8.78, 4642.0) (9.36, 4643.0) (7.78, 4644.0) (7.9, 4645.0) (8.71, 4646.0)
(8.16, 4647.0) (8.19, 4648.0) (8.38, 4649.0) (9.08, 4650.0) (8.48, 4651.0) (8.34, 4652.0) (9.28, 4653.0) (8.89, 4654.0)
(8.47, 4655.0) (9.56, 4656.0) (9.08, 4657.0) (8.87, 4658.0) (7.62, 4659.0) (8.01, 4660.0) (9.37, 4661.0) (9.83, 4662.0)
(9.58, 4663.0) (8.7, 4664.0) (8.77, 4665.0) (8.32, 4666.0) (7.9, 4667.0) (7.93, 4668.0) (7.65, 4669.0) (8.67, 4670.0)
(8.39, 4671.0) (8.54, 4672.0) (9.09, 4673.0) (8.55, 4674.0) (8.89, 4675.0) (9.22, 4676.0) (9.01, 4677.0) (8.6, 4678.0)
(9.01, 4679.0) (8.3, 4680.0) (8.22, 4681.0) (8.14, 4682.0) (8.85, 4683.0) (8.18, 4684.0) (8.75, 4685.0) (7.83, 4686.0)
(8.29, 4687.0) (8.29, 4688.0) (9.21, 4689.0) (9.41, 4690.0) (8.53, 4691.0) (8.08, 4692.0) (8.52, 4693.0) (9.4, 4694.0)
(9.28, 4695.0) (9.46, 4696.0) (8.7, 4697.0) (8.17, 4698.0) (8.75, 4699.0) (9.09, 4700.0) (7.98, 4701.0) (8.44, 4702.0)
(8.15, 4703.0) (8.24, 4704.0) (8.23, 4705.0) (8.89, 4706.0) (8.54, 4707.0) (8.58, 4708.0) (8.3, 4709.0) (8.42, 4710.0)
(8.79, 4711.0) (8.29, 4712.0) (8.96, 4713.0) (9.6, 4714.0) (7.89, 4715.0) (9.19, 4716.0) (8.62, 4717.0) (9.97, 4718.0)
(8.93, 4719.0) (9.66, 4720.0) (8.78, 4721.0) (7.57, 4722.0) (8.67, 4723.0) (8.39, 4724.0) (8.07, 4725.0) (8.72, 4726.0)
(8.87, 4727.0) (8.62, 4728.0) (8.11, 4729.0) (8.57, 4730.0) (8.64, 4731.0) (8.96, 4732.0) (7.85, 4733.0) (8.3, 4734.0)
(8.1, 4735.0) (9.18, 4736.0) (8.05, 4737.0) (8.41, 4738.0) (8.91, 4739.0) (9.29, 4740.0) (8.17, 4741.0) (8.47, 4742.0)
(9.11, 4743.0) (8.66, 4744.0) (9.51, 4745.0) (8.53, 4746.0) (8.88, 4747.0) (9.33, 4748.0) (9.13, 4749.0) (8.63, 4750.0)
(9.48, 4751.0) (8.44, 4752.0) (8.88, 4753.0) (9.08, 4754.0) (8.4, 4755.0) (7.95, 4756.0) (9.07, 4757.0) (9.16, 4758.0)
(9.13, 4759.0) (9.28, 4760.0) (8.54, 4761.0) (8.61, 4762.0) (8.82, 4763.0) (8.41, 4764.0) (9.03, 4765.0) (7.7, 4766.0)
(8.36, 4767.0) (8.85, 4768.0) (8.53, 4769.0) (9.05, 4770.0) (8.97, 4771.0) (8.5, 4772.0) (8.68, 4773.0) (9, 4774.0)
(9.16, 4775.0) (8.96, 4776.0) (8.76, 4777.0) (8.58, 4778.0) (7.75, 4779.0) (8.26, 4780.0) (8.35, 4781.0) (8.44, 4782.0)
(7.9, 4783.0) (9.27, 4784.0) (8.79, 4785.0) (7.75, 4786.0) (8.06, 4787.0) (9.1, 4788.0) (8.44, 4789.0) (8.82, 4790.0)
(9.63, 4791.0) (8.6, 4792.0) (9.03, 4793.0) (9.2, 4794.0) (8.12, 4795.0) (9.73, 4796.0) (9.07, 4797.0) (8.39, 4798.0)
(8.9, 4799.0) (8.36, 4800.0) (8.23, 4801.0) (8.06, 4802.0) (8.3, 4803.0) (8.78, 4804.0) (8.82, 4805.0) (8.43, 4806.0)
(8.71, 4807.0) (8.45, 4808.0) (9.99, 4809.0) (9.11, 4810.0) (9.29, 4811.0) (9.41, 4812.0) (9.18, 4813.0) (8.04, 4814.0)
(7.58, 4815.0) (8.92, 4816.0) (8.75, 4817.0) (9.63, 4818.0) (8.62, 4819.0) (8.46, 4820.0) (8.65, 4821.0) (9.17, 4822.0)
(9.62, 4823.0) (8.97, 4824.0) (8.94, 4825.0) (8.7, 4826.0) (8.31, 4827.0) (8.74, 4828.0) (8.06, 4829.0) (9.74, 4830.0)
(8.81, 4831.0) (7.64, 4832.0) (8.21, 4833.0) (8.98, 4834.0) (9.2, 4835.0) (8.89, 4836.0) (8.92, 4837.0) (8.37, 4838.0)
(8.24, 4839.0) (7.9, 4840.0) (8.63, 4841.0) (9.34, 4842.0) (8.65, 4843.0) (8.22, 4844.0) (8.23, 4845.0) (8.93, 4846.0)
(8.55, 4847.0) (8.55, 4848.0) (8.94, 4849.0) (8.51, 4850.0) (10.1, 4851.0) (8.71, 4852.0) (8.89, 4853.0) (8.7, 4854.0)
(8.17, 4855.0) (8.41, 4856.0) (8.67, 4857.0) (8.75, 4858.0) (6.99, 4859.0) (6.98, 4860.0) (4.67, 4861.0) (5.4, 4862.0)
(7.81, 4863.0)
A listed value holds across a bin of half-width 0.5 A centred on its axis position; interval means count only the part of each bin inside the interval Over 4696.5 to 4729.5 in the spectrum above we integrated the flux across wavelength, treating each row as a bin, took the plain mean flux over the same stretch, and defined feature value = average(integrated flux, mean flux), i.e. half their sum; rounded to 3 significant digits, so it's 146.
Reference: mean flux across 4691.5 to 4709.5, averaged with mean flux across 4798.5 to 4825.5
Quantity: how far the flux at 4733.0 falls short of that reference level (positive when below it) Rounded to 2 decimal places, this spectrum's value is 0.85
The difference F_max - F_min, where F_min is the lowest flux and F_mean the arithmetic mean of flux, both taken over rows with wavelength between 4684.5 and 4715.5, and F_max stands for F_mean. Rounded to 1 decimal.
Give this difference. 0.8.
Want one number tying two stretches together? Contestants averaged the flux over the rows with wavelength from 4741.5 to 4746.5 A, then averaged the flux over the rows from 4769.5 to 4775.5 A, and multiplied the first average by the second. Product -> 78.8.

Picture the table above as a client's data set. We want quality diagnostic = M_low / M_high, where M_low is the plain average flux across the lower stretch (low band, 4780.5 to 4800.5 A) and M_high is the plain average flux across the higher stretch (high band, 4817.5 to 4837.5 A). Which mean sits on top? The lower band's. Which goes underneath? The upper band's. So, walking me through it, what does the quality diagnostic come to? 0.99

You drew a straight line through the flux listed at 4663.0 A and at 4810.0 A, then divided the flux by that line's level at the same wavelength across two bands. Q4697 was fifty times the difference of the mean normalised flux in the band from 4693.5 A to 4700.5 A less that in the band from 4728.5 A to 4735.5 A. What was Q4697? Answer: 2.7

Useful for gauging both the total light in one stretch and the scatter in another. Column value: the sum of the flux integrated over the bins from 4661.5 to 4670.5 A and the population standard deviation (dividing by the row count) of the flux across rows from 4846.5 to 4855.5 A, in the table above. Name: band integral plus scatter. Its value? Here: 77.9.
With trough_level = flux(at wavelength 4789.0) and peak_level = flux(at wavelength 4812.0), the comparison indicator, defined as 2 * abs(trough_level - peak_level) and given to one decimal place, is 1.9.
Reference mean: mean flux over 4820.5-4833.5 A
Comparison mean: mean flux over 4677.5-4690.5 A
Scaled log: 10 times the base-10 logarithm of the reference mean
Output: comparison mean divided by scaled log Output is 0.908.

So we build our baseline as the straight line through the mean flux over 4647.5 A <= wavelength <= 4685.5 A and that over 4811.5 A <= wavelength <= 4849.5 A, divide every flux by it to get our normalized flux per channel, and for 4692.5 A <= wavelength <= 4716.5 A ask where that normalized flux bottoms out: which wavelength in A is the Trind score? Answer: 4715.0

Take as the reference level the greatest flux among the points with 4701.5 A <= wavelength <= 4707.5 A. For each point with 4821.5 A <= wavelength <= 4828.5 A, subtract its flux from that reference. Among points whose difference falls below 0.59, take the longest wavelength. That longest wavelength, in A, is 4828.0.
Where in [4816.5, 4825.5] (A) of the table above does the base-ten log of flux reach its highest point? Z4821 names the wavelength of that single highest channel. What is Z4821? 4818.0 A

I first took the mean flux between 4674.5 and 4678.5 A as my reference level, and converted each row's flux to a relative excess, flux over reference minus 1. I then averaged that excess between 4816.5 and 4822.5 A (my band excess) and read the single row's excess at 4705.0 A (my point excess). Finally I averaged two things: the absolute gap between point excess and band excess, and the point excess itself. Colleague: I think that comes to 0.00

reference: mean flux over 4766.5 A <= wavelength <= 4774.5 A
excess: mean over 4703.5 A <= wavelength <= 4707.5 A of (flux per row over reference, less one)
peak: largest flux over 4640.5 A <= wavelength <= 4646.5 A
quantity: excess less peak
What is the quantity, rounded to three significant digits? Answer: -9.39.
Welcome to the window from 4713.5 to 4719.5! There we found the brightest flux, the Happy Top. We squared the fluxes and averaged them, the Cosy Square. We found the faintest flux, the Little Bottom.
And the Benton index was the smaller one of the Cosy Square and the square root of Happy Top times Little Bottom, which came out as 8.9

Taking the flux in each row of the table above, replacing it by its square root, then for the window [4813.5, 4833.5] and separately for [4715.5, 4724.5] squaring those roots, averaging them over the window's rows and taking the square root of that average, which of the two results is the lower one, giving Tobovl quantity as 2.95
